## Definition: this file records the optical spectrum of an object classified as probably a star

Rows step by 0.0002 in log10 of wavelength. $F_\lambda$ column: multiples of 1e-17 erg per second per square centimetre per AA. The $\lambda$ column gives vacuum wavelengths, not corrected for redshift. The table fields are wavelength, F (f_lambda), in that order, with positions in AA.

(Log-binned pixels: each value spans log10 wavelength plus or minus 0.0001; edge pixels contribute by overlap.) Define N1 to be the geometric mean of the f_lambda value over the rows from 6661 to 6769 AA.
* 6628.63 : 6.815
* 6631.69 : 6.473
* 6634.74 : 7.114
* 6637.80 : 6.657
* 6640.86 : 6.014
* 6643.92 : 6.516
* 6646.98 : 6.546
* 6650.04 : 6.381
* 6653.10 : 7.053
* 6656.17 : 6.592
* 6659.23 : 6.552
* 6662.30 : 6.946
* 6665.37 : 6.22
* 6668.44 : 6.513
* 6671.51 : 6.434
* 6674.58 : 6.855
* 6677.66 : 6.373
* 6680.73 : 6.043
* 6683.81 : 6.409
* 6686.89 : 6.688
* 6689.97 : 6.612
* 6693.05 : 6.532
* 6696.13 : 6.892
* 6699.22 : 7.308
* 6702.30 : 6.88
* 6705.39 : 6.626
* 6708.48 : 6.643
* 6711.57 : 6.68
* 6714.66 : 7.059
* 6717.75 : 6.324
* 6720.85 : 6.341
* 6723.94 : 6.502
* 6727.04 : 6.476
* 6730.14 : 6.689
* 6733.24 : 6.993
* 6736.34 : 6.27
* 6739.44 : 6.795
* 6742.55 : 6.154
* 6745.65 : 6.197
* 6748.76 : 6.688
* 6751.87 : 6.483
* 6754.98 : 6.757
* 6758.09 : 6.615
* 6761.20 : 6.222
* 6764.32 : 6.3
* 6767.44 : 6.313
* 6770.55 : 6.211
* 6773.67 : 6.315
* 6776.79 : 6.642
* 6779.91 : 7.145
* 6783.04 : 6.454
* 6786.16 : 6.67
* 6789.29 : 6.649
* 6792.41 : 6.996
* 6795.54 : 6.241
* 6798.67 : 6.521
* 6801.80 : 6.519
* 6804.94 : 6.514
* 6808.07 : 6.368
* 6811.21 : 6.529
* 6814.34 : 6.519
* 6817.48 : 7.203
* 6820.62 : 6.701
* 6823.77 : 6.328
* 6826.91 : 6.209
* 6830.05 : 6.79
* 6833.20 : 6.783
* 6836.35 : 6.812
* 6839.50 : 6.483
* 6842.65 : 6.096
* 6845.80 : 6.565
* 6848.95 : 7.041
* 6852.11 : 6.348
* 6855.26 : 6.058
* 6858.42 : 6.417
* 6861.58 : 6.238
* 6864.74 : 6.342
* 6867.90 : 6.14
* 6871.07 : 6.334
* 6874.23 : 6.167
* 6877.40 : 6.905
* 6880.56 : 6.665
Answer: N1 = 6.56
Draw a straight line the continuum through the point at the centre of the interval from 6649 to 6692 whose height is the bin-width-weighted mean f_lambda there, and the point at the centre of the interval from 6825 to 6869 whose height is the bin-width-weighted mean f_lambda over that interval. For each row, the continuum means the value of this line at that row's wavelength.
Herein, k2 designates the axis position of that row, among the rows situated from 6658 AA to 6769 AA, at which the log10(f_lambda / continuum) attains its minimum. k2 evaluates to 6680.73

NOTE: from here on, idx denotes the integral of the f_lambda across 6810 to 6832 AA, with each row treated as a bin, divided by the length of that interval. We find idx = 6.62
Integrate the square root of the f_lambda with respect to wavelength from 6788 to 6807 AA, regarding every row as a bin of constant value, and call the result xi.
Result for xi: 48.7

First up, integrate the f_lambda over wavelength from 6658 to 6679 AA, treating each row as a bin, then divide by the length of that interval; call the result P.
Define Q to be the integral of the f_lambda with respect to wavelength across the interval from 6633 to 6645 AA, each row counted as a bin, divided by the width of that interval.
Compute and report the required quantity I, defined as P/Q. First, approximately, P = 6.56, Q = 6.57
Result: 1.00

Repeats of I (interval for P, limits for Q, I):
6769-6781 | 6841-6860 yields 1.02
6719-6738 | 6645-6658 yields 0.99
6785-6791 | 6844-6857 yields 1.03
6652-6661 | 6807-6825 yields 1.02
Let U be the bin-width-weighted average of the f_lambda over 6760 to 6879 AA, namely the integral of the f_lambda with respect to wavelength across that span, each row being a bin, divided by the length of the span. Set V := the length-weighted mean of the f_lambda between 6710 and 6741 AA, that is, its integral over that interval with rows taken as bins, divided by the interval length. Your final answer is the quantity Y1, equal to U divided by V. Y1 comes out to 0.98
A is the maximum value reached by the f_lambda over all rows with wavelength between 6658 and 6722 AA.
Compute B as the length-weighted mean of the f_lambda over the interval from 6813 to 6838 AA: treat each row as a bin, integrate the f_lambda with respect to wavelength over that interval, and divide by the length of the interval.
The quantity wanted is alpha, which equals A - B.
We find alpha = 0.64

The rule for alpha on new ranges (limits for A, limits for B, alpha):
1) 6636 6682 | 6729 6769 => 0.56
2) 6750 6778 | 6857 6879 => 0.39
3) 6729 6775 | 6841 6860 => 0.57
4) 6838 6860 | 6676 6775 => 0.50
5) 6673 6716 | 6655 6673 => 0.76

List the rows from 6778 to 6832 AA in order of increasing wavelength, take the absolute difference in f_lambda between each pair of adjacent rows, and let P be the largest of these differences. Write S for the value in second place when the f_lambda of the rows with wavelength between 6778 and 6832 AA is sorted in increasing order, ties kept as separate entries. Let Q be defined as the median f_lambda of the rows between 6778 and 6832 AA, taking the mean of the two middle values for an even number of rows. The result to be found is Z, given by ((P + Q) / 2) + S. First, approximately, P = 0.755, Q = 6.52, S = 6.241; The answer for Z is 9.88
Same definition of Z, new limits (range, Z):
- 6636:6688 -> 9.66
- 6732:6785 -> 9.79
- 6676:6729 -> 10.00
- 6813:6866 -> 9.68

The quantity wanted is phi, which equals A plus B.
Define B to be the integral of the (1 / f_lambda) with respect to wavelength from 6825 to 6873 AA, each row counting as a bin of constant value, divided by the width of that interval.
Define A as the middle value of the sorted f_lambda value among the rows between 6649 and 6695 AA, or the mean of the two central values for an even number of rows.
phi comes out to 6.69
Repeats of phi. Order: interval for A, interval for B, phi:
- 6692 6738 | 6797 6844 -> 6.80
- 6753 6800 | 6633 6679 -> 6.67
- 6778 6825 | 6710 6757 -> 6.67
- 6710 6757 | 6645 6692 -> 6.65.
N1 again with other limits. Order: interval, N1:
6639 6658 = 6.51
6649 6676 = 6.61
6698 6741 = 6.68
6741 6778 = 6.40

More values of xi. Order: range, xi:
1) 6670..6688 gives 45.7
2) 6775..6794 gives 49.4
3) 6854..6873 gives 47.5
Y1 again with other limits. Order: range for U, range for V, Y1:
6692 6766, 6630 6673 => 1.00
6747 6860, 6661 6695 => 1.00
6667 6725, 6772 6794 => 0.99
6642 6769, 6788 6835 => 1.00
